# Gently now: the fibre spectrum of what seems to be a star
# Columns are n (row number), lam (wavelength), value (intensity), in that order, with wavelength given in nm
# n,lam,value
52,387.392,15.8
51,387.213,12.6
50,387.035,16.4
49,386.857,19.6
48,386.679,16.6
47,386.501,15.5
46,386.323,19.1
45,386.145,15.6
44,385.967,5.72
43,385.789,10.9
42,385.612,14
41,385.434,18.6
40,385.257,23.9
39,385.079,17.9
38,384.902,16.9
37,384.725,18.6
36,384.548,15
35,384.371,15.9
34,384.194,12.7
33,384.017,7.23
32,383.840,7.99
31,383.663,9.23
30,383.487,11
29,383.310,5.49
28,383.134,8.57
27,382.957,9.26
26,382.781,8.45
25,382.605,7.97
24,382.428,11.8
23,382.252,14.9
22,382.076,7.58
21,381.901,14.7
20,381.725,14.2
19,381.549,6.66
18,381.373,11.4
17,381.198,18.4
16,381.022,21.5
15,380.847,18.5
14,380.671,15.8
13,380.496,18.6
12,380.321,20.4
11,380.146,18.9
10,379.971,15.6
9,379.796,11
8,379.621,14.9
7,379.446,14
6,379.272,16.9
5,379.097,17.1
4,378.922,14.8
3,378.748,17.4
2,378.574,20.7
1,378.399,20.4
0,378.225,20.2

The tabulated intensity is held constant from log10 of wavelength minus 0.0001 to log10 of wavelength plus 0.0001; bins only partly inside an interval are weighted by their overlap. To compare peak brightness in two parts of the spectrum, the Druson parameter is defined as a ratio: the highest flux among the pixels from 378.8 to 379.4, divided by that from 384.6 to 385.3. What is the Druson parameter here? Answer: 0.7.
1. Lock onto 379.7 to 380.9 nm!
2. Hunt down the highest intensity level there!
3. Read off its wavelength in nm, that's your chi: 380.321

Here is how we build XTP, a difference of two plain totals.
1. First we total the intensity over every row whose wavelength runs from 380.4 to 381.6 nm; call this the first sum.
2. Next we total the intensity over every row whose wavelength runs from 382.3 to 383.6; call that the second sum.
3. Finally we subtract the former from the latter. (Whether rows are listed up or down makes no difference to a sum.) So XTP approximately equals -48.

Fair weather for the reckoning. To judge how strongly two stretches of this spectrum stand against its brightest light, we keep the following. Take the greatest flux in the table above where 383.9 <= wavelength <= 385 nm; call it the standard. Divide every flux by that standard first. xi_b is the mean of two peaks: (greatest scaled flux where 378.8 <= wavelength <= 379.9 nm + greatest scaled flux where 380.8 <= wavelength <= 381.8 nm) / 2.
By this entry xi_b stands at 1.04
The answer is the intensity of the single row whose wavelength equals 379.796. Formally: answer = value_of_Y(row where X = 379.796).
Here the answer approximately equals 11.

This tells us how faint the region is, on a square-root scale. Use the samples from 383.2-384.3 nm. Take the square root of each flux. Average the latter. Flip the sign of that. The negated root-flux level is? -3.0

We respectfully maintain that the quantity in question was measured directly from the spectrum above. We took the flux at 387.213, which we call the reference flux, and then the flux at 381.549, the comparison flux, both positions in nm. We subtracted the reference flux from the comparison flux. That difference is -5.9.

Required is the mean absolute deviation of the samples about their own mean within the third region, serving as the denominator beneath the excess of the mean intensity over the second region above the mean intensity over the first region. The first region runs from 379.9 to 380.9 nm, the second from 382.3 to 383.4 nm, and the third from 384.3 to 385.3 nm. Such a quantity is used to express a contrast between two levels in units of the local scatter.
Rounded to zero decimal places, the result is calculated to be -4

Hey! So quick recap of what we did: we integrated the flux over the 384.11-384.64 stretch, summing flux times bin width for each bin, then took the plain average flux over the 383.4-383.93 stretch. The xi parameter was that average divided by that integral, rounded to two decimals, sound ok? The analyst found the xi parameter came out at 1.22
